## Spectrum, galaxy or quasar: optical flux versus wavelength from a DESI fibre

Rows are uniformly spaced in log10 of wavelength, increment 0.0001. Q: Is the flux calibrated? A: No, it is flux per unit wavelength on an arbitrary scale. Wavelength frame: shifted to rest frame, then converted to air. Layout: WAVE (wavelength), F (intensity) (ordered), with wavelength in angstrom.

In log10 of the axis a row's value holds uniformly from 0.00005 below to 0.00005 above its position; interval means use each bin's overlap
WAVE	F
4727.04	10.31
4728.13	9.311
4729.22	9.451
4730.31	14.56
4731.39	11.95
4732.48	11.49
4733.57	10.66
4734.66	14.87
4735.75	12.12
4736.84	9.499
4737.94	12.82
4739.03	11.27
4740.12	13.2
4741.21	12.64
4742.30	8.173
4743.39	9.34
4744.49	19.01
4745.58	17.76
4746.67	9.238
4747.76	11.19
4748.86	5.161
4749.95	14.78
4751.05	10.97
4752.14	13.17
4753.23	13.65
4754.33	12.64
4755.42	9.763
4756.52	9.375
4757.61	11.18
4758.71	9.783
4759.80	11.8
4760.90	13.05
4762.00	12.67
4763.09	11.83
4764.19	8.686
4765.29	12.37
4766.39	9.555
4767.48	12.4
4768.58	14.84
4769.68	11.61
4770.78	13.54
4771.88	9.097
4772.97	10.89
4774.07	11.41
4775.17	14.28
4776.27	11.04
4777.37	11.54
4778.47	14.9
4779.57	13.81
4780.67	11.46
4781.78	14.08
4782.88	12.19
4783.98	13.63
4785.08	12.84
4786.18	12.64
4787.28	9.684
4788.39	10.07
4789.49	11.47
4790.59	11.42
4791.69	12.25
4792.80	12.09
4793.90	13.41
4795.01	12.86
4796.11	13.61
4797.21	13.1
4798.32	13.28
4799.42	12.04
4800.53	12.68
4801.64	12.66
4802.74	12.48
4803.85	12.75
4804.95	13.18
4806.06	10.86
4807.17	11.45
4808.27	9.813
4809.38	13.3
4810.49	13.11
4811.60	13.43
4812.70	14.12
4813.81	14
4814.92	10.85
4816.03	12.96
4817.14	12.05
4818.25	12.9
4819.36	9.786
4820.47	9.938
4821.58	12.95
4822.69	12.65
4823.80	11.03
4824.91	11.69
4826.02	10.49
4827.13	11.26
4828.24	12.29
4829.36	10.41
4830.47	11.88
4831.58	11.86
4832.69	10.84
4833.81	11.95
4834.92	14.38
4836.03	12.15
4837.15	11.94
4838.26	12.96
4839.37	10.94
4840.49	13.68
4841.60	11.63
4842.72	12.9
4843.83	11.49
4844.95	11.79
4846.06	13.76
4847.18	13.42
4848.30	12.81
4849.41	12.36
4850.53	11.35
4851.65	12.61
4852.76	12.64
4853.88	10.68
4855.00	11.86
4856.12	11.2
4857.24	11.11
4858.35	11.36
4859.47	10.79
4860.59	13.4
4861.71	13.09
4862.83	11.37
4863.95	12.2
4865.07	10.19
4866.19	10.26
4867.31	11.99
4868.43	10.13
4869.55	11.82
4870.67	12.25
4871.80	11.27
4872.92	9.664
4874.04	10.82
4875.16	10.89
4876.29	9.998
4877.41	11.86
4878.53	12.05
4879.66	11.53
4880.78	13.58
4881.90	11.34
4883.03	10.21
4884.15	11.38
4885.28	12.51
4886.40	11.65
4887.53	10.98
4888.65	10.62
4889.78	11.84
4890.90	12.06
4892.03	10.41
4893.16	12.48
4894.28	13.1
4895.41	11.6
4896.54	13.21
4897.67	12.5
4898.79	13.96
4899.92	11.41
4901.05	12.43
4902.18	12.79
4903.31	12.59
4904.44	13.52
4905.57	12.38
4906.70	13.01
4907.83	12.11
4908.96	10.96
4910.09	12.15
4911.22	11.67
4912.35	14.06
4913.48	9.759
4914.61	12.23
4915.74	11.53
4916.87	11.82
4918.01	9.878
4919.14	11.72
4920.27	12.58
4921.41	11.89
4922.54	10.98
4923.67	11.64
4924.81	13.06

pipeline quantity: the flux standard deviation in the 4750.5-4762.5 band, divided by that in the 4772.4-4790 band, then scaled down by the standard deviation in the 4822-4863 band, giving 1.0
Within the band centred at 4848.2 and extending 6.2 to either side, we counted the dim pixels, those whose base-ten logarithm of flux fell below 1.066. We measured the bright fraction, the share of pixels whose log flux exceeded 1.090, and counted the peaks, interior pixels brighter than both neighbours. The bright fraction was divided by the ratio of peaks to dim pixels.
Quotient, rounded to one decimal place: 1.0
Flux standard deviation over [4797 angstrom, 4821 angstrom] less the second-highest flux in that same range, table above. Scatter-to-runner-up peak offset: -12.7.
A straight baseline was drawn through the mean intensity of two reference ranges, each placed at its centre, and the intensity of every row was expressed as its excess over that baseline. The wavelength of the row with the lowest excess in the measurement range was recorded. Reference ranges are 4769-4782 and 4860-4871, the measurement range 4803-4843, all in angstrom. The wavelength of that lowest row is 4808.27 angstrom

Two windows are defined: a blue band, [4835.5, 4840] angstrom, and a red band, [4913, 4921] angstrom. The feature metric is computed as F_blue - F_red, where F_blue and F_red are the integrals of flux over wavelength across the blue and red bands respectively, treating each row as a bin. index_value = -37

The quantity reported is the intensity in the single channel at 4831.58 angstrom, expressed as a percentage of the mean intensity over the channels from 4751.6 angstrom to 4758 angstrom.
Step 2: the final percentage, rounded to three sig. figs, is 102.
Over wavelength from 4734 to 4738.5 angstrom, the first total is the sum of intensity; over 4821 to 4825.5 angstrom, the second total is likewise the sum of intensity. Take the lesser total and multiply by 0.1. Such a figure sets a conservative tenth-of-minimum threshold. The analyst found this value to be 4.83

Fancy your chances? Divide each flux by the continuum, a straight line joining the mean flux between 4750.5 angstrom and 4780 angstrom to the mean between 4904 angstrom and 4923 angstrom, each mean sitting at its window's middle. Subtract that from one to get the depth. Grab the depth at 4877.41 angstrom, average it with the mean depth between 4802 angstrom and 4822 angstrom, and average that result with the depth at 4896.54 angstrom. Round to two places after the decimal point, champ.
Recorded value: -0.06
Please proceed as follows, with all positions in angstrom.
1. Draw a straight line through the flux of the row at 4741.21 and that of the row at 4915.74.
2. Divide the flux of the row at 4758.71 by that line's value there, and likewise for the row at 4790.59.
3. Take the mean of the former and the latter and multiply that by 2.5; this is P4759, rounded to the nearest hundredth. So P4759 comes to 2.13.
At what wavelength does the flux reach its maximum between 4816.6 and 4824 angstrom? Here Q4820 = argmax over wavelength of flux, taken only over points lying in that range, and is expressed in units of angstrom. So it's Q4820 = 4821.58 angstrom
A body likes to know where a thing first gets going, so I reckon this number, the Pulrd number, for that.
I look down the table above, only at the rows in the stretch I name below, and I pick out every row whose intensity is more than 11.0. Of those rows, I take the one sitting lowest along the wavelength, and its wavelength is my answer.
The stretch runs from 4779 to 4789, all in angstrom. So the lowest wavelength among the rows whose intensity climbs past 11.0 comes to 4779.57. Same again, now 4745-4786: 4745.58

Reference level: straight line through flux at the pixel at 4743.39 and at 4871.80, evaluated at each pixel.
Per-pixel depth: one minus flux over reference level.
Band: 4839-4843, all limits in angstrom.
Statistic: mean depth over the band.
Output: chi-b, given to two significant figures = -0.14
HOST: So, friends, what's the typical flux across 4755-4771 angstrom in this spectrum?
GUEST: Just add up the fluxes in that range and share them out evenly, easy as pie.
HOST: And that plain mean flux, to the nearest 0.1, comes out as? 11.5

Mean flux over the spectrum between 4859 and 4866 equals 11.8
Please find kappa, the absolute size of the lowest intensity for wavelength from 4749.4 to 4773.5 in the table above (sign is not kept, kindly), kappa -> 8.7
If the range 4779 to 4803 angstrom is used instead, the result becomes 9.7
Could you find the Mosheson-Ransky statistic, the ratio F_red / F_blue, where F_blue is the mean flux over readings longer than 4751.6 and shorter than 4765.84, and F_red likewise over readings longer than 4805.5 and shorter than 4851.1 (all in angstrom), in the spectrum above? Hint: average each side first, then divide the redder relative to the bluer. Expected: 1.05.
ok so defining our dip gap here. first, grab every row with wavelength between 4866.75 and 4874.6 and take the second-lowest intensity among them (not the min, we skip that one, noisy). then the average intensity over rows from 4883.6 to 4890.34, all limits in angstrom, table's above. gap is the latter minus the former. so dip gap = 1.4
